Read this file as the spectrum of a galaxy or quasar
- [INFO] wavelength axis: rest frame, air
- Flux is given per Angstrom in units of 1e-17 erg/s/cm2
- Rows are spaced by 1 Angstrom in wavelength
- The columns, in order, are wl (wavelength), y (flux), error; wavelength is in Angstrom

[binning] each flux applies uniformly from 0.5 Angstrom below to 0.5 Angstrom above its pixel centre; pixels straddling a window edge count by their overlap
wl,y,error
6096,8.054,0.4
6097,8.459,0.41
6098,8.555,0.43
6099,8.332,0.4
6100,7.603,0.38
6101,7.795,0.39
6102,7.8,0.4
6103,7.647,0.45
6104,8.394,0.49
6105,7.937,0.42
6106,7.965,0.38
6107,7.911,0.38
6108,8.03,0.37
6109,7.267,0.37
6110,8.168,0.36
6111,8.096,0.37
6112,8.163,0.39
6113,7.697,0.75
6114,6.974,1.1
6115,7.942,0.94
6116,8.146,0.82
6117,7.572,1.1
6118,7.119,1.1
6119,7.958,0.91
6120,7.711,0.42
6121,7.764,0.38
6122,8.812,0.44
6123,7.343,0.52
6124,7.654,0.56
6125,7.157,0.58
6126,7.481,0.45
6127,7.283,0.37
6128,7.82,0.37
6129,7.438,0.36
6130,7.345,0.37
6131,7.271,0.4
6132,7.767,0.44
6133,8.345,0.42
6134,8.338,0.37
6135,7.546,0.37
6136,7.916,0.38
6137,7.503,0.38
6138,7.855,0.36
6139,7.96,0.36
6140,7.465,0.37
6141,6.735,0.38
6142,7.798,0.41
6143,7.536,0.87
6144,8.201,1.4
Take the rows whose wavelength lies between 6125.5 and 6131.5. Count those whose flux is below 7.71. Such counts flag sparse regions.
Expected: 5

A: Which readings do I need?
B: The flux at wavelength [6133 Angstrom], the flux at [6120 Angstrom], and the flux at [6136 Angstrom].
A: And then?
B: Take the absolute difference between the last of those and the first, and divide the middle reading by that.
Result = 18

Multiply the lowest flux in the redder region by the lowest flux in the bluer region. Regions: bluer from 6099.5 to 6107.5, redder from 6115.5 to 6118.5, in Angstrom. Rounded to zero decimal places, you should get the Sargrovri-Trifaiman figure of 54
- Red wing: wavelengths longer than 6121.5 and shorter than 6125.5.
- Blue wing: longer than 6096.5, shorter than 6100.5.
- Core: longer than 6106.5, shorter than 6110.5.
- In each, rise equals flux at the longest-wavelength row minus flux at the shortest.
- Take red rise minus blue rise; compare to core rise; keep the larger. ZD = 0.3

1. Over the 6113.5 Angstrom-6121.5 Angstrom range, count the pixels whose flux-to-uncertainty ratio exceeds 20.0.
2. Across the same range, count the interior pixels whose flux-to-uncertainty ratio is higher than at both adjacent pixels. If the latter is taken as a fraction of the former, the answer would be 1.0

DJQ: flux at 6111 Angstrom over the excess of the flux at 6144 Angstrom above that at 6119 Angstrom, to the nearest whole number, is 33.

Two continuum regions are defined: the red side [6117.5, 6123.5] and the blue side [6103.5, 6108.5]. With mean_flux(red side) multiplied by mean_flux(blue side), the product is 63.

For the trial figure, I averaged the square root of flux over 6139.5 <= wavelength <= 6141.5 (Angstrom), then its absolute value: 2.66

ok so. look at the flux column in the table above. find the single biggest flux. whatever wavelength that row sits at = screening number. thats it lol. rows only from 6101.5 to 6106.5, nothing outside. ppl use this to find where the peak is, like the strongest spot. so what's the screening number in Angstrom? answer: 6104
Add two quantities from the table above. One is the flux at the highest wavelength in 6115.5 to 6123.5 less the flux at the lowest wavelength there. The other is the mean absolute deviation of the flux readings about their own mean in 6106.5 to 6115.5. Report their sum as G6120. -0.5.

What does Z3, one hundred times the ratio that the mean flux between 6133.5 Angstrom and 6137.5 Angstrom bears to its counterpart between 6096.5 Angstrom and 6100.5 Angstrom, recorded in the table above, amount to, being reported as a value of 95.0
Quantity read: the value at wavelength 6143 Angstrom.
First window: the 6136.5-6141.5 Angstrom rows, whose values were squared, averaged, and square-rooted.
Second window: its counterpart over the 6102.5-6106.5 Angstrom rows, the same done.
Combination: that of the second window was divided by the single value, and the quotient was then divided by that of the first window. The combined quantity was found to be 0.141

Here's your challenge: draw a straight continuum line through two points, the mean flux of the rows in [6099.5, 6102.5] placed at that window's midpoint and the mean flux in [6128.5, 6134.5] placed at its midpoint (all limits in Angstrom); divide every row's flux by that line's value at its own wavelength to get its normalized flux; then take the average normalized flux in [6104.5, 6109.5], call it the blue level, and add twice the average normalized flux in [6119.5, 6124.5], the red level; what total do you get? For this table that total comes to 3.04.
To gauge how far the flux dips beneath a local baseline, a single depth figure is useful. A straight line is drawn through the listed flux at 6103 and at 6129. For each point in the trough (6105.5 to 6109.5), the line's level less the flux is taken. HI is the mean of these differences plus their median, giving -0.50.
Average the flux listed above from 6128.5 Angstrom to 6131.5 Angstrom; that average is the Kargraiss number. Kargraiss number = 7.35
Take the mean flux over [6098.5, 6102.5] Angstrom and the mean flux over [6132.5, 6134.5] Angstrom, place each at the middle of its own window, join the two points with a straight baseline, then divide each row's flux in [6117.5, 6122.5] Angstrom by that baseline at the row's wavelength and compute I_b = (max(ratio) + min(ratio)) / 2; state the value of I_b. 0.98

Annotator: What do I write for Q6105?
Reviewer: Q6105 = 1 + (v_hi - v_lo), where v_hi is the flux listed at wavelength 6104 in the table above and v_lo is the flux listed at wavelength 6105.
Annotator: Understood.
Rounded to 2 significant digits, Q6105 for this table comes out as 1.5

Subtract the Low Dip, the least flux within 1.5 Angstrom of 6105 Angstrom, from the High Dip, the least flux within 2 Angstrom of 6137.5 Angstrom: -0.4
